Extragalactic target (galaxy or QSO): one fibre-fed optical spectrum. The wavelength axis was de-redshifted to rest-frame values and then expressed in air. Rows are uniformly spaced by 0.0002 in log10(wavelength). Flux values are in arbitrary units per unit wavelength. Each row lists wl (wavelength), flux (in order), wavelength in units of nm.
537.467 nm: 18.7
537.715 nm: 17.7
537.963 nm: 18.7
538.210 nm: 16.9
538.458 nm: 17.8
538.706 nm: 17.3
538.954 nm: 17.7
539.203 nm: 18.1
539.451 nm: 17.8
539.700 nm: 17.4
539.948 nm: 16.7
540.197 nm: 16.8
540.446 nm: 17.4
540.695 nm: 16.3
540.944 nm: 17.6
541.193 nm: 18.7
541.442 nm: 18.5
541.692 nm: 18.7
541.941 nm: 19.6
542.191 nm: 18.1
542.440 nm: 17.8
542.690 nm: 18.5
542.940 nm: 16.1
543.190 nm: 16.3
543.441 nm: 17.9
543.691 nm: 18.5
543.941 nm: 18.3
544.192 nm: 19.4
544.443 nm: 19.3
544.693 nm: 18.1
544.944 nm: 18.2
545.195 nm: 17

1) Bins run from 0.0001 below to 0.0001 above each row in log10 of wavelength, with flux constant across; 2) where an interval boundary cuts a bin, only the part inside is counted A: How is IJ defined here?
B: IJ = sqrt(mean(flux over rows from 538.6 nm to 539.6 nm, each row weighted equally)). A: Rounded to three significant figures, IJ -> 4.21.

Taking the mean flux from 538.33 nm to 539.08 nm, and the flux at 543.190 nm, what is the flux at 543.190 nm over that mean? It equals 0.93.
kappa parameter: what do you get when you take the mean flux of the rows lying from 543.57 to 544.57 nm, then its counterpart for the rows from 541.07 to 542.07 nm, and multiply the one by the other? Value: 356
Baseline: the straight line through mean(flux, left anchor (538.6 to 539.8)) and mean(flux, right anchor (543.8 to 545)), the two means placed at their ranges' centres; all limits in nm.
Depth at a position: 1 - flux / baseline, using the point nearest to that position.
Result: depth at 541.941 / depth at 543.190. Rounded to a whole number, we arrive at -1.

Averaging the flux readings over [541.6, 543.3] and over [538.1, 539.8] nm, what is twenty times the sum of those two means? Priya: 709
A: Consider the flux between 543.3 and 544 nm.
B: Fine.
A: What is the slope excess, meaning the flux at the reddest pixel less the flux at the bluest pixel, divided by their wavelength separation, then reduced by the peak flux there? -17.7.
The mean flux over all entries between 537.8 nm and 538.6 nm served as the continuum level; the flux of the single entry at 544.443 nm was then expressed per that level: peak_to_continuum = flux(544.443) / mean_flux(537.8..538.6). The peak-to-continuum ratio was 1.08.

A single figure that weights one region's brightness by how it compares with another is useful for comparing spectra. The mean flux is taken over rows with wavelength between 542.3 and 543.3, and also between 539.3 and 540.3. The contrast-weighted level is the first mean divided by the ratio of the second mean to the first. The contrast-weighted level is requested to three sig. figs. 17.2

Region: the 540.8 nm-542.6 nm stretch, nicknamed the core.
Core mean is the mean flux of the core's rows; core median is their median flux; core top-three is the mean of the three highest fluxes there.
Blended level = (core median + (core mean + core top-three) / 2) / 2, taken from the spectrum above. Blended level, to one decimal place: 18.6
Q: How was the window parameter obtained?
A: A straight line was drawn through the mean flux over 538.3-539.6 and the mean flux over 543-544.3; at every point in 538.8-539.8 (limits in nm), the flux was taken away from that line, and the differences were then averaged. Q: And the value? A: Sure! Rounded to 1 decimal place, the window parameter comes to 0.0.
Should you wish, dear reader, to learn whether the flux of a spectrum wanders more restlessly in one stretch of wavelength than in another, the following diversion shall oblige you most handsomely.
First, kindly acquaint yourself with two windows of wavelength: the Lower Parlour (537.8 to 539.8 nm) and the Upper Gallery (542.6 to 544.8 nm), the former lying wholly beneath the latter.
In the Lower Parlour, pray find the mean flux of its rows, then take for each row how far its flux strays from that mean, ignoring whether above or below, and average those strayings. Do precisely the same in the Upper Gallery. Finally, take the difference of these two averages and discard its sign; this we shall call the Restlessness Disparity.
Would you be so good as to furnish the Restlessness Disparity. 0.46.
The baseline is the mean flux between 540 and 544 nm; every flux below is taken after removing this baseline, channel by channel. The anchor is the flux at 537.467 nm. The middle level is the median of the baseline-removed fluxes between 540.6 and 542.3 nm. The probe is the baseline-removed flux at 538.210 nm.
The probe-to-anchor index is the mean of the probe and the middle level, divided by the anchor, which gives -0.1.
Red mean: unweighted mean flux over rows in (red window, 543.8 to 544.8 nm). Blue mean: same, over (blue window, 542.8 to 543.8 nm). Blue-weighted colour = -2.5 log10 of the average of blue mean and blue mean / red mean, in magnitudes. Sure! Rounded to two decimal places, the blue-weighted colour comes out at -2.39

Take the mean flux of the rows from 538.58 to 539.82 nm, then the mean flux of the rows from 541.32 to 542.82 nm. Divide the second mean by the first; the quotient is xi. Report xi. 1.05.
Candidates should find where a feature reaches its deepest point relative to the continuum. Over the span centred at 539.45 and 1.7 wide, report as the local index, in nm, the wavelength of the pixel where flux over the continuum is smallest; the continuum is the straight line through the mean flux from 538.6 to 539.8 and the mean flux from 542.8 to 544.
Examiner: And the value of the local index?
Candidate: 539.948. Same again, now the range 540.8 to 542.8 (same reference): 540.944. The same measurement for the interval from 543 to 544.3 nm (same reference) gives 543.190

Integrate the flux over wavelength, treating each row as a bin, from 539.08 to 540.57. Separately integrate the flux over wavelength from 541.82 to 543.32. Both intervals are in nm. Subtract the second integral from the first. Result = -0.7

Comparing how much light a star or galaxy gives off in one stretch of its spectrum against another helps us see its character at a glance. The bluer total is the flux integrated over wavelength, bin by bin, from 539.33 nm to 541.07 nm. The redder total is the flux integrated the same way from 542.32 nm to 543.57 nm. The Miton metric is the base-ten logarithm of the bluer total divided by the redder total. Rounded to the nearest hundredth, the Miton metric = 0.14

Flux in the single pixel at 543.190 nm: 16.3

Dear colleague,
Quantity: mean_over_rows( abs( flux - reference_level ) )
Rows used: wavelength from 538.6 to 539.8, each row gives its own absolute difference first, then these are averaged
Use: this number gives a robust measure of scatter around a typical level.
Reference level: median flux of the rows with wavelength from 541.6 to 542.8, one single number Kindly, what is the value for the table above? 0.8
